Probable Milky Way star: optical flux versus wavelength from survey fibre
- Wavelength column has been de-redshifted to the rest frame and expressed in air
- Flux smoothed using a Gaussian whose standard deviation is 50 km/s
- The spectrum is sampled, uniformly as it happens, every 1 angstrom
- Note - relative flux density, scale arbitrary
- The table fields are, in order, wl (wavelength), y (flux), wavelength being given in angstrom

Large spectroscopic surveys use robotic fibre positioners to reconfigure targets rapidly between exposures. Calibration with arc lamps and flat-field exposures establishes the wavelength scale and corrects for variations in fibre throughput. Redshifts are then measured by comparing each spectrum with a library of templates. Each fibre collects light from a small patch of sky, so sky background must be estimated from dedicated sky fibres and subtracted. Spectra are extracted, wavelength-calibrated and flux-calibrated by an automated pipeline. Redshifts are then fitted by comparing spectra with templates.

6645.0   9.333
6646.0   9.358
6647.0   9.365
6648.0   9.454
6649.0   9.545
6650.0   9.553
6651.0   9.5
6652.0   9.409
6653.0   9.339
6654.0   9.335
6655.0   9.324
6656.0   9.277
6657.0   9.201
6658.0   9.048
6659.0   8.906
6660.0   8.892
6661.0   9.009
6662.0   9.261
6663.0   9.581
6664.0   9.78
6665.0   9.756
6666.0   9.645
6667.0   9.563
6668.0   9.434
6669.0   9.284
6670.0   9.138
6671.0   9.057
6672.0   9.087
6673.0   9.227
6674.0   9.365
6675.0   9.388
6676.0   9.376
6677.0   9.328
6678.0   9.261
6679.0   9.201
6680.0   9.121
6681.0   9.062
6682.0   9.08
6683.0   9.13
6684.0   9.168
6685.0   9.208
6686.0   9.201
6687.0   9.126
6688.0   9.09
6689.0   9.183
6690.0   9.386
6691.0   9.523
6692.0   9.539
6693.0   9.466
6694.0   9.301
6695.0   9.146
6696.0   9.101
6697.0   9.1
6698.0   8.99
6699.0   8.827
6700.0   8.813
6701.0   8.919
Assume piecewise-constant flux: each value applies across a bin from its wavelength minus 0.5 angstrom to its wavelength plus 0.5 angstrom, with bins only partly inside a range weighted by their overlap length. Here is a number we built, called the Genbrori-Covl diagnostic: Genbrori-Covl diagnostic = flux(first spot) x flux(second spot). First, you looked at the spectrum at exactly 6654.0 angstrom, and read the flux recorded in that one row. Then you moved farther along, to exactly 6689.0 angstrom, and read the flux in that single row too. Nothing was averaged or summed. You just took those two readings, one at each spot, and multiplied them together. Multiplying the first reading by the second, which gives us 85.7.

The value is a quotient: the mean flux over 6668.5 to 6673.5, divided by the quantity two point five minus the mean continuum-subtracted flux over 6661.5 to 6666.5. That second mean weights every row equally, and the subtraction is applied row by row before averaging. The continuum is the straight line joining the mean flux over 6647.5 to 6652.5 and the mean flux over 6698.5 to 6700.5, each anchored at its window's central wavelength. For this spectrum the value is 4.17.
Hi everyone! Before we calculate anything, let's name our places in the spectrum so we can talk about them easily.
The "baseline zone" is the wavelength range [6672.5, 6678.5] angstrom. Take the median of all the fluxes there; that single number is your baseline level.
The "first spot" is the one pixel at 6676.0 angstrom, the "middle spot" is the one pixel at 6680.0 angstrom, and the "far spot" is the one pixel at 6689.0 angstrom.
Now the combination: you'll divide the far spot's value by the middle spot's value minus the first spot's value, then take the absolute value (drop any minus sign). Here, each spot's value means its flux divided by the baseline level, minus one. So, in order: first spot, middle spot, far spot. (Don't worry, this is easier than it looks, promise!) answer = 0.64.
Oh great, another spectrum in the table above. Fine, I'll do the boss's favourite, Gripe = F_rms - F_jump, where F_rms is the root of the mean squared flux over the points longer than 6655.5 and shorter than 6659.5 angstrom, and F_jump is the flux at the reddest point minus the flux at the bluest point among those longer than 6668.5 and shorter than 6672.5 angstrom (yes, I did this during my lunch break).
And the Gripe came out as 9.31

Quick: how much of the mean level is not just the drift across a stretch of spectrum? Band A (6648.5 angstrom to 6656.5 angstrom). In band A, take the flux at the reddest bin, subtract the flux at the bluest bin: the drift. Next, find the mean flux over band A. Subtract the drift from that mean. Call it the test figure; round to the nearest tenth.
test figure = 9.7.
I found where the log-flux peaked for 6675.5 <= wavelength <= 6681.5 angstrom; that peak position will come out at 6676.0 angstrom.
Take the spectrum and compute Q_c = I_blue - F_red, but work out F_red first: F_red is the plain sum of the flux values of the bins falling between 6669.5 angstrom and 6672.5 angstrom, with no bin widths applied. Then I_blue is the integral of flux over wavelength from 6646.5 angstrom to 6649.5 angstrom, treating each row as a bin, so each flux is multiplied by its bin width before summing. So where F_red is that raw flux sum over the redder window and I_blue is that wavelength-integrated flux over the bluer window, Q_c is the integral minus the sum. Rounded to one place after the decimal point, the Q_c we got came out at 1.1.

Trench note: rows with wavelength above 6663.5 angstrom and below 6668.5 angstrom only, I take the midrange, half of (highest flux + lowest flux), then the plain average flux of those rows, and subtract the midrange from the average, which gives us 0.029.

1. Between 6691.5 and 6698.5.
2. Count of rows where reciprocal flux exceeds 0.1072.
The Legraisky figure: 5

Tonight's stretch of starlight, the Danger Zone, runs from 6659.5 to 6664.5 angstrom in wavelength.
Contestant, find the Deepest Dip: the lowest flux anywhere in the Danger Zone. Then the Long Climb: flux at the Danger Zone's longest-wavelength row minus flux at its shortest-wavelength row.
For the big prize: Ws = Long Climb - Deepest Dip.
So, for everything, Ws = -8.00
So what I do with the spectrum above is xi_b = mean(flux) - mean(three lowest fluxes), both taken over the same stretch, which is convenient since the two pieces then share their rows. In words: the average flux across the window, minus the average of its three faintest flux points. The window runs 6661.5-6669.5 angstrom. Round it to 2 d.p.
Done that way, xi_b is 0.21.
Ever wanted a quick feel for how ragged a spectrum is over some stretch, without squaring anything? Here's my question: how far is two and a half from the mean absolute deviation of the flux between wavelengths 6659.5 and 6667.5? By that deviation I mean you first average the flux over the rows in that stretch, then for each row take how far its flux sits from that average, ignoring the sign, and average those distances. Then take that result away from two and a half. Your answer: 2.21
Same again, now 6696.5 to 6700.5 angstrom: 2.39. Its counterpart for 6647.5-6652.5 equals 2.45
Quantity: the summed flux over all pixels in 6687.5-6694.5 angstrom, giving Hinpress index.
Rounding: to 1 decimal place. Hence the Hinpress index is 65.5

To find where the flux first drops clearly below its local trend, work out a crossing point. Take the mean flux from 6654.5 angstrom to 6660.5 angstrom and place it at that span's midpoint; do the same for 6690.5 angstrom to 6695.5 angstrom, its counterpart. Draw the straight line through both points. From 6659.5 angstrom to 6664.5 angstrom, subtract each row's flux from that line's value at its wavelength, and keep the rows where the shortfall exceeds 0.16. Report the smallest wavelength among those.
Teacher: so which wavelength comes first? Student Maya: 6660.0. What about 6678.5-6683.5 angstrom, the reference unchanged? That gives 6680.0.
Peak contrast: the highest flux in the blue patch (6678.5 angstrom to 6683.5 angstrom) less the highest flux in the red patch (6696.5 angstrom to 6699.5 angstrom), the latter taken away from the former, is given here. 0.1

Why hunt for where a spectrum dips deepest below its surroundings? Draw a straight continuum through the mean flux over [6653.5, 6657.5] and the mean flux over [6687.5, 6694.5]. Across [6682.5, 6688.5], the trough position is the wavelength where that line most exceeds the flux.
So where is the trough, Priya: 6688.0 angstrom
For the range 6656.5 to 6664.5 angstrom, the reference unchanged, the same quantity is 6660.0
